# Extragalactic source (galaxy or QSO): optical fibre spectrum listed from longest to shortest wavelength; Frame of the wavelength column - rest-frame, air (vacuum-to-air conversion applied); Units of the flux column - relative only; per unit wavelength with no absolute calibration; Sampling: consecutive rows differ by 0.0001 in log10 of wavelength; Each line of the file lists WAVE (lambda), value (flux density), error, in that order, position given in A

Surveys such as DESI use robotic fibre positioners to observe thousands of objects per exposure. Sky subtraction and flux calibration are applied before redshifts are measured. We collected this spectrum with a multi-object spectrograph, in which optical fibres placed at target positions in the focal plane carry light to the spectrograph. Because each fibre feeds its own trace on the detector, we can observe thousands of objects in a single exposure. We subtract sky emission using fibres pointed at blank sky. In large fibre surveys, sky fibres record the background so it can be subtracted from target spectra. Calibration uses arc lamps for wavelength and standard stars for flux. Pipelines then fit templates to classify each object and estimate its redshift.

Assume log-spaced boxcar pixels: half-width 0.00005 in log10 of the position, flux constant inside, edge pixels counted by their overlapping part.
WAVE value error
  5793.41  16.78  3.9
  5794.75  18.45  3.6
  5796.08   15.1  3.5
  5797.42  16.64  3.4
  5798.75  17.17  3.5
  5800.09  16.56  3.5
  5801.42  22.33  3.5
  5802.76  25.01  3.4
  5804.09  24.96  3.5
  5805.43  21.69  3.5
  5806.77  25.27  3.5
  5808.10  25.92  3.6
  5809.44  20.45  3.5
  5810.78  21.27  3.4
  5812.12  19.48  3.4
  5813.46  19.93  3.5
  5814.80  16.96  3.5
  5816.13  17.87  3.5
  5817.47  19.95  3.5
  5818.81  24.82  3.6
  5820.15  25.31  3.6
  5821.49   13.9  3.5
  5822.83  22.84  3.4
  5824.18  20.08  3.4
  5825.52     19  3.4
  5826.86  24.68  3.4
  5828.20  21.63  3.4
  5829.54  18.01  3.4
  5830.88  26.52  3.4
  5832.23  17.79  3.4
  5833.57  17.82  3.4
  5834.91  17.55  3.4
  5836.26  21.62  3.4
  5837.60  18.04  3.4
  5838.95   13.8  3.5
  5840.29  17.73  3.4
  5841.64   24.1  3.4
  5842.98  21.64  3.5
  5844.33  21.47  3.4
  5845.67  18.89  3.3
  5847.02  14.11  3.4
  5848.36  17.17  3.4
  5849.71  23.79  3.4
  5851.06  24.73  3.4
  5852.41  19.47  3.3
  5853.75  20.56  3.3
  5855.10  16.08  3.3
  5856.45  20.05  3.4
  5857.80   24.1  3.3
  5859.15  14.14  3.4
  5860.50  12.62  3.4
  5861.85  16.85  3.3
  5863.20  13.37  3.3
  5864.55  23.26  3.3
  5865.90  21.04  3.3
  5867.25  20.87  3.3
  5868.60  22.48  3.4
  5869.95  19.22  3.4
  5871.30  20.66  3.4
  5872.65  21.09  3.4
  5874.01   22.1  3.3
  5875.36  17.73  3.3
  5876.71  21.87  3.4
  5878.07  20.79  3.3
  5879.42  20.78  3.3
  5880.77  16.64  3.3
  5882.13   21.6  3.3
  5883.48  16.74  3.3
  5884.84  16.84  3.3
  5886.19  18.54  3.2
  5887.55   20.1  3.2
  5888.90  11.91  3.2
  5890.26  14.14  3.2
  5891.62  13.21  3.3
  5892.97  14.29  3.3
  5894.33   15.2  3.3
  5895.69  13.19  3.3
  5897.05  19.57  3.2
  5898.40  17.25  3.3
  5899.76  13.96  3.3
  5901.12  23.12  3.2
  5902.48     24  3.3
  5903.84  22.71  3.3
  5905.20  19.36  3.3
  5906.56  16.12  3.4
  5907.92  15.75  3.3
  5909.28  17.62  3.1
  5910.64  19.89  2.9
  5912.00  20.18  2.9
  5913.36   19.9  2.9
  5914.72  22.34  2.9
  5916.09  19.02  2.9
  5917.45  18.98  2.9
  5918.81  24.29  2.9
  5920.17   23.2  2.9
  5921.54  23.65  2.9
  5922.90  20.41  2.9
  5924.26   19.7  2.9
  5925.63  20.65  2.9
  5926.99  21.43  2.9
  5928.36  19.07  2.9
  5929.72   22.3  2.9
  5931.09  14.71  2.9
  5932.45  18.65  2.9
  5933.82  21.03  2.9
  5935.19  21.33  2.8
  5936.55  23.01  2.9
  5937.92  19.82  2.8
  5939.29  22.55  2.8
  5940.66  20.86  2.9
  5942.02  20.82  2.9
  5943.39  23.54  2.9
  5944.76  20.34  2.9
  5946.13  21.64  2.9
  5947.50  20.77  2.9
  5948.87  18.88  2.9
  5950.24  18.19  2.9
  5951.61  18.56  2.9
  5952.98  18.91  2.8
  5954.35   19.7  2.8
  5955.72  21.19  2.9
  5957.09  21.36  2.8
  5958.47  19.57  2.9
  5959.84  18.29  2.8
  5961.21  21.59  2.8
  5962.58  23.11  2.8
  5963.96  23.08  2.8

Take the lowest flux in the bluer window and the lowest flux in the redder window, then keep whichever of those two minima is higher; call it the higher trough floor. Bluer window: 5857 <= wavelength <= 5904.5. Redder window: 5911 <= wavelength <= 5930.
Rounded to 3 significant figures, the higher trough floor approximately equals 19.0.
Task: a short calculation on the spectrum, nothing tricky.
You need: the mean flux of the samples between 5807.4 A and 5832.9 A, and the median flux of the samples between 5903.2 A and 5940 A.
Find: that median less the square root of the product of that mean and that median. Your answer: -0.3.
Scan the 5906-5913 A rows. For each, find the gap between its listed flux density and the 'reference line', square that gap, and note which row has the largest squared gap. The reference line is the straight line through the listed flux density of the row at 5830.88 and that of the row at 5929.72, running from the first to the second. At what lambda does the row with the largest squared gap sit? 5907.92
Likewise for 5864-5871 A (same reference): 5869.95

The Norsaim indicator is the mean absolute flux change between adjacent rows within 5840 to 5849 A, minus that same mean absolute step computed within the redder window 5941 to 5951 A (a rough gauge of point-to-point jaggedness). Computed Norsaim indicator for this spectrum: 1.5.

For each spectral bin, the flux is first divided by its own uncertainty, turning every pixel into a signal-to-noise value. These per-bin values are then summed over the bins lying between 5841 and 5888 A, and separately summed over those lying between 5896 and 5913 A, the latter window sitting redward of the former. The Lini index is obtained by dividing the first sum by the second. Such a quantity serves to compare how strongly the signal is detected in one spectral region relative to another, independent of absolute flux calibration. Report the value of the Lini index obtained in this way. 2.9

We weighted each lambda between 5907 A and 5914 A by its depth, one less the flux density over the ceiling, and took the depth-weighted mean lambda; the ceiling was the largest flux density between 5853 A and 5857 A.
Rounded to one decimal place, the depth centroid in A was 5909.1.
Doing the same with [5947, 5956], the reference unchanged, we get 5951.0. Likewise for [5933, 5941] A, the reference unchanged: 5937.2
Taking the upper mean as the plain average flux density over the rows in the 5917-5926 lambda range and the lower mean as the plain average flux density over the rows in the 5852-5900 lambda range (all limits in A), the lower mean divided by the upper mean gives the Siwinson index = 0.84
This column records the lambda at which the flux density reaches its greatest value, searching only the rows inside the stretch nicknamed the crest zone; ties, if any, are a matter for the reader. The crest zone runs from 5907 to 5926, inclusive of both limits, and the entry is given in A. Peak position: 5918.81 A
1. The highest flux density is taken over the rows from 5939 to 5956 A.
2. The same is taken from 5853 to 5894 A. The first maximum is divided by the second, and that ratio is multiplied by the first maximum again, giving 23.0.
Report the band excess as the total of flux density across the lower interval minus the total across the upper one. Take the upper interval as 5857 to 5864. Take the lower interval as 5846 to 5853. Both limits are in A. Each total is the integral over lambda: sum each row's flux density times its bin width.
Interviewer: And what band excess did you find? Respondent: 24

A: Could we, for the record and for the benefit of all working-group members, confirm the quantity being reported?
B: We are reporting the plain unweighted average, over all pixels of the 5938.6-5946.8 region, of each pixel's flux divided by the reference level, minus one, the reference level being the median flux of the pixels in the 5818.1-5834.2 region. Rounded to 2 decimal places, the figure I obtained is 0.04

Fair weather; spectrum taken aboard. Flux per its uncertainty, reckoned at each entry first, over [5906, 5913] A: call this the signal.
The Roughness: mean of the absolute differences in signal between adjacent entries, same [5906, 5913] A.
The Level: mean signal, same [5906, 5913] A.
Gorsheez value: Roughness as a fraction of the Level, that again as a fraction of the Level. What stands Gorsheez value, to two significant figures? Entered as 0.016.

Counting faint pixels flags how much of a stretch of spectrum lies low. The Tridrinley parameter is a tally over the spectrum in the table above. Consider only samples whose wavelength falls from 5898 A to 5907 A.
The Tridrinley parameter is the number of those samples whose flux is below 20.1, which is 4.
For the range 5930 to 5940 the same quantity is 3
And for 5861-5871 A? 3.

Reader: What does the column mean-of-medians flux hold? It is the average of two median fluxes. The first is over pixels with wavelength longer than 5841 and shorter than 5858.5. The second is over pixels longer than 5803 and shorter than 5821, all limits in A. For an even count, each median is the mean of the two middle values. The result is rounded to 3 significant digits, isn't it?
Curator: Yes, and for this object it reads 20.9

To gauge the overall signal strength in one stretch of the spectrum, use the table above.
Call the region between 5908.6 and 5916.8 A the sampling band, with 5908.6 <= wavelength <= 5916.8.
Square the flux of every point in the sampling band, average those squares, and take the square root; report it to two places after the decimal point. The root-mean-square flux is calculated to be 19.88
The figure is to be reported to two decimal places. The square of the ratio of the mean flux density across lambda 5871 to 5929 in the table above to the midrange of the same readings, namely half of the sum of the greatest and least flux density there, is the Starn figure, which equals 1.11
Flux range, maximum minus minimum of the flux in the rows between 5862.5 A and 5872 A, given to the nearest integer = 10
